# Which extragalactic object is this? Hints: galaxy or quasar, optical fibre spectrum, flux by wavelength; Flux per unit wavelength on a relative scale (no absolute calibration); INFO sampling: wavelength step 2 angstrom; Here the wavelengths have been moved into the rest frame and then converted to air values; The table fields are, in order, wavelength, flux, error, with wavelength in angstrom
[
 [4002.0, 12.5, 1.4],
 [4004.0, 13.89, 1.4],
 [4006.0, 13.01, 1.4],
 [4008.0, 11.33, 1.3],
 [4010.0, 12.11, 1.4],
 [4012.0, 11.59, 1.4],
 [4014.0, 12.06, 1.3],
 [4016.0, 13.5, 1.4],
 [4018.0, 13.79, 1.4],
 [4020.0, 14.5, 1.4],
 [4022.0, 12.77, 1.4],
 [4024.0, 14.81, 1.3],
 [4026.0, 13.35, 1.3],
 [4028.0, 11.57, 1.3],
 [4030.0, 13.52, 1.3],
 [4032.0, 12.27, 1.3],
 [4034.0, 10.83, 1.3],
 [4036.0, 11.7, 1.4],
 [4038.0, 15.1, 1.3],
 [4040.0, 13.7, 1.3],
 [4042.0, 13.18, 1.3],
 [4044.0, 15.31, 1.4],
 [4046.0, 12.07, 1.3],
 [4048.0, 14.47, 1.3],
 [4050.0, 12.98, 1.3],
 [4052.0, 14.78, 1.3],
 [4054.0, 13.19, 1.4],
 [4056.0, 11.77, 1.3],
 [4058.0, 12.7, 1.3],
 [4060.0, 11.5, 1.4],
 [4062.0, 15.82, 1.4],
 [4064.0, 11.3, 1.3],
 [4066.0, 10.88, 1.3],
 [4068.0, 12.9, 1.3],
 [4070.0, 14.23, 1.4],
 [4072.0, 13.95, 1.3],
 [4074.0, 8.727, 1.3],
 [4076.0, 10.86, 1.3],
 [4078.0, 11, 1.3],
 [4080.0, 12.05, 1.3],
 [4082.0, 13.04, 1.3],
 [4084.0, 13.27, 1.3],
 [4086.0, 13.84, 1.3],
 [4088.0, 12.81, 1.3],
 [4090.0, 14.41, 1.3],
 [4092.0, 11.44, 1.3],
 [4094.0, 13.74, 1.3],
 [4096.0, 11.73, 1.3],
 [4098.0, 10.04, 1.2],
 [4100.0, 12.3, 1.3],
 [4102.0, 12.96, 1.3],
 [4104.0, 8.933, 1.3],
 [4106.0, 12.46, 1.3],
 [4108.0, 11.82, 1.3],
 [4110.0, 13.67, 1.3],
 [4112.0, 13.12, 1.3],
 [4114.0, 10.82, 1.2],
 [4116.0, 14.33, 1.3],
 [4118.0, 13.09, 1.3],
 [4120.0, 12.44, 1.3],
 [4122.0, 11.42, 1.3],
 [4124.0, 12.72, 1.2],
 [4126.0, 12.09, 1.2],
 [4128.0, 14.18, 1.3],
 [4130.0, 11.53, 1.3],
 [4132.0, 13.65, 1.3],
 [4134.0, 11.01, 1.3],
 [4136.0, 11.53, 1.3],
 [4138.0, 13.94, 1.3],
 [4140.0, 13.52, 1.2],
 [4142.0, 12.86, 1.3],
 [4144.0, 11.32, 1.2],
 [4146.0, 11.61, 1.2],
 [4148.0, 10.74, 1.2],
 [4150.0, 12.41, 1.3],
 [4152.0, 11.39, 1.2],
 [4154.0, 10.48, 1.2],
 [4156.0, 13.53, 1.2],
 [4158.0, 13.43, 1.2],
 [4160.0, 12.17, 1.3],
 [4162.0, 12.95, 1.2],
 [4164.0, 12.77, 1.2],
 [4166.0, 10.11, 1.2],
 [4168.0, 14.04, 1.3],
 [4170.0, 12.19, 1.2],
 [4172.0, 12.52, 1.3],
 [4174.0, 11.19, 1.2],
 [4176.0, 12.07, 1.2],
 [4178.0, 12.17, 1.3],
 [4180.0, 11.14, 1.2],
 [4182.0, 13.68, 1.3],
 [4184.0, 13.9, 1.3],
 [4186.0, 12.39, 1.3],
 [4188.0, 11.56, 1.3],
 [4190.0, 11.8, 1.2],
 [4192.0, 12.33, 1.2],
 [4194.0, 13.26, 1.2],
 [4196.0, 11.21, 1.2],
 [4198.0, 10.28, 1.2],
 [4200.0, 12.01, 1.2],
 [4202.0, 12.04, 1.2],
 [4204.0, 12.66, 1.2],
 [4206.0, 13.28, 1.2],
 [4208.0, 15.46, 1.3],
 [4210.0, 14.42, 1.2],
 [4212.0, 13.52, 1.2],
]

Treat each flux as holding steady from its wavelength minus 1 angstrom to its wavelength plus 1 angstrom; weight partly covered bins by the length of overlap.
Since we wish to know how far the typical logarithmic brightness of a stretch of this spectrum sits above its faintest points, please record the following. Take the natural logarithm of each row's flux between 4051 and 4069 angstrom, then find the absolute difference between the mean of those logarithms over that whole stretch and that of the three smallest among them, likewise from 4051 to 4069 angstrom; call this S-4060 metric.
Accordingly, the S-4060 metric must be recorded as 0.121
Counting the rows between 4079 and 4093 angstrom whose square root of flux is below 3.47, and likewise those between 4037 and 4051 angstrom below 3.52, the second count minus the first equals 0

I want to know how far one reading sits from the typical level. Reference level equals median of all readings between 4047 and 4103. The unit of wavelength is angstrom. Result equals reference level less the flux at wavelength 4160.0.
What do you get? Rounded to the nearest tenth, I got 0.7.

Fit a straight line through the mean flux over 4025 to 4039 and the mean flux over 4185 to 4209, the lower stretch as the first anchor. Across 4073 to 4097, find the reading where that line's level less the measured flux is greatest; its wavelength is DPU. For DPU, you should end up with 4074.0 angstrom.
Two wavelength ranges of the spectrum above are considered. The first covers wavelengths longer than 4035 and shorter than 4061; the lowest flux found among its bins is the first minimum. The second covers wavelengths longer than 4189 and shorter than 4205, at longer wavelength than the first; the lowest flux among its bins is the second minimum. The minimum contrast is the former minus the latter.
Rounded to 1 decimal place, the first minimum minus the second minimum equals 1.2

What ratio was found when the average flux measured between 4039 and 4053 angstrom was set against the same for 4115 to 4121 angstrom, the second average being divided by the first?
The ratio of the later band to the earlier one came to 0.964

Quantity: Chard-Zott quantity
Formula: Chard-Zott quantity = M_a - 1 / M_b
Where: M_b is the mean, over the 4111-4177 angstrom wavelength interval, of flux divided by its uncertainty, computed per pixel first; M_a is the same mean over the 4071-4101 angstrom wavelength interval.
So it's 9.34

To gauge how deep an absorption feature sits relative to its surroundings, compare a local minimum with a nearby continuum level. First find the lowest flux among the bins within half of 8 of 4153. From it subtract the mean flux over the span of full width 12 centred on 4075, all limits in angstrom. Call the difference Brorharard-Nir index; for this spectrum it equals -1.3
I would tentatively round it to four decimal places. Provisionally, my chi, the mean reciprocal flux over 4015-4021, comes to 0.0719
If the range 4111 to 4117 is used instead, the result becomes 0.0795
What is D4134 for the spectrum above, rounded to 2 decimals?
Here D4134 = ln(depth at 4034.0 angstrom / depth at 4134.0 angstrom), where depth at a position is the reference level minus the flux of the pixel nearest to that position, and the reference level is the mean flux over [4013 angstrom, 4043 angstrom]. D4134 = 0.08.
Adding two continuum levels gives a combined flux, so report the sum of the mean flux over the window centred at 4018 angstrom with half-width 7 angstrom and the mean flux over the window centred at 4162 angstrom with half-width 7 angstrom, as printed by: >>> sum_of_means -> 26.0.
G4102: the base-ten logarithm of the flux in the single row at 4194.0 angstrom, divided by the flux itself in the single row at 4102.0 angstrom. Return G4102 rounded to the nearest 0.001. 0.087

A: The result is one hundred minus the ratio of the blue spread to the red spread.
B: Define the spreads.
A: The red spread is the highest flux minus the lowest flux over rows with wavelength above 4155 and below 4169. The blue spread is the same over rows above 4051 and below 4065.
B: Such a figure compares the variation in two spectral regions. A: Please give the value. 98.8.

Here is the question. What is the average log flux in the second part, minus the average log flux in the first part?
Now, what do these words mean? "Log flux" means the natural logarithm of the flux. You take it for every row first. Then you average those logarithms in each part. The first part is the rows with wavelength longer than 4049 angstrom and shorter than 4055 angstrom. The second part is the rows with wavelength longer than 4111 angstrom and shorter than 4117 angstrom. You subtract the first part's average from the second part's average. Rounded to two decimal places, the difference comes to -0.07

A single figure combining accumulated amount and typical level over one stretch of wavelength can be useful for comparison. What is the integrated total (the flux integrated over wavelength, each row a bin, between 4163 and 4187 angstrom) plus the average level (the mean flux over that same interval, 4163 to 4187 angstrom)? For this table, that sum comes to 309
